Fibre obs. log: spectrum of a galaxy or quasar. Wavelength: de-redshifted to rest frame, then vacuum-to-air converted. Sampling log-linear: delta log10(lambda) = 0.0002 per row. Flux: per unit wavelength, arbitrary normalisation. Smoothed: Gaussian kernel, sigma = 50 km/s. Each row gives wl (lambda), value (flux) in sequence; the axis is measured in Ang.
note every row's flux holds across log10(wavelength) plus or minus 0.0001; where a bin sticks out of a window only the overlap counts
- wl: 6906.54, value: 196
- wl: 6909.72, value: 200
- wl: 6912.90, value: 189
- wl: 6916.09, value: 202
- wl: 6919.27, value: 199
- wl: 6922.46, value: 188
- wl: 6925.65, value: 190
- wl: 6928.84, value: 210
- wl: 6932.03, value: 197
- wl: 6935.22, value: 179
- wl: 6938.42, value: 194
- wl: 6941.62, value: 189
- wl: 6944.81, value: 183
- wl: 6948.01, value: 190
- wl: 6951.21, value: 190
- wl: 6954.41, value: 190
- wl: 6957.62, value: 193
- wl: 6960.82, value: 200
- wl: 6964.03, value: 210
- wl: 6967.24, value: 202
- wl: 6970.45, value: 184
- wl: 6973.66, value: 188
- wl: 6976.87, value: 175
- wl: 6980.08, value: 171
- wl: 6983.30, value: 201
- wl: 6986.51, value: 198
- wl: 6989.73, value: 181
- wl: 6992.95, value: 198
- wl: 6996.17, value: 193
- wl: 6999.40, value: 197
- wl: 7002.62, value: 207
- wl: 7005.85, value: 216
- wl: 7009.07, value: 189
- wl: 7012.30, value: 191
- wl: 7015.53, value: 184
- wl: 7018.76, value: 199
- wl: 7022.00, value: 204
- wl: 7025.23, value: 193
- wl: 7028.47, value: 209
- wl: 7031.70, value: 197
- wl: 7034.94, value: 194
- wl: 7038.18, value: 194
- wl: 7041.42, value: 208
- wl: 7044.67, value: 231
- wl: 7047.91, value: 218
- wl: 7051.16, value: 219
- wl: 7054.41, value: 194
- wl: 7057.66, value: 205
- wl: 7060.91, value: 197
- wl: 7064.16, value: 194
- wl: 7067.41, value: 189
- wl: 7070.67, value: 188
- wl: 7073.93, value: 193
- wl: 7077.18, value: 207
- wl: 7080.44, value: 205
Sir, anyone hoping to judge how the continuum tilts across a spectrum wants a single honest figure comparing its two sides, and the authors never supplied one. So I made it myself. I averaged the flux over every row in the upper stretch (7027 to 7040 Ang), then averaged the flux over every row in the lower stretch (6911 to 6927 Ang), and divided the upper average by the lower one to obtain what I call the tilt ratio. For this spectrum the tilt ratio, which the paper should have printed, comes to 1.025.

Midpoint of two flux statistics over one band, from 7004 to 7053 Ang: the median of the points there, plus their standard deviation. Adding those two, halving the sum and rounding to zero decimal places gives 106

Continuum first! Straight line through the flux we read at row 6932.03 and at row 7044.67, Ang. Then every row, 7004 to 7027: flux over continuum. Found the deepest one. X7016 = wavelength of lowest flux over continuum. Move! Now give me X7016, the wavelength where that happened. 7015.53 Ang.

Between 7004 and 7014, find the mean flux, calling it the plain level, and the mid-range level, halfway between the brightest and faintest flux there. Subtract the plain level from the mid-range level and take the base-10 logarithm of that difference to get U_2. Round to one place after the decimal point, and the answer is 0.6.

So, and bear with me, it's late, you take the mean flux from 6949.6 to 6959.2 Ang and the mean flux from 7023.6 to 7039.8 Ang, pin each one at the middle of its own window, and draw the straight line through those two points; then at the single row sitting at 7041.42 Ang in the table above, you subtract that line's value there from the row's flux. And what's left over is 10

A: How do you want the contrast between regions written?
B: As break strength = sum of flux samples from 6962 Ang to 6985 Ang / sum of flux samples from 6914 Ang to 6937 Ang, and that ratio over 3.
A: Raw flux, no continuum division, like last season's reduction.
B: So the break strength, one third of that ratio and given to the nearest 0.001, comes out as 0.325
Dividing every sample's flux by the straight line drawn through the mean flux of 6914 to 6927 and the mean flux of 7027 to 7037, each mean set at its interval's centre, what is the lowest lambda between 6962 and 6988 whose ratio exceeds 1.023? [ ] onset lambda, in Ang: 6964.03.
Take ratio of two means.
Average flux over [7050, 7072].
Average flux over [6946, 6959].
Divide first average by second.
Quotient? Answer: 1.038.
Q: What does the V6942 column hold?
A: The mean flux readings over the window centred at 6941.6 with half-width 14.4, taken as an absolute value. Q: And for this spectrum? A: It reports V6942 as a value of 191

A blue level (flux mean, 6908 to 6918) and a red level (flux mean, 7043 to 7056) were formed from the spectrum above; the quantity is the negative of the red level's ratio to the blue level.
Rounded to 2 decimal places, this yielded -1.09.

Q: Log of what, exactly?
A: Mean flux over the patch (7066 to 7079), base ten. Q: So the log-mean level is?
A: 2.29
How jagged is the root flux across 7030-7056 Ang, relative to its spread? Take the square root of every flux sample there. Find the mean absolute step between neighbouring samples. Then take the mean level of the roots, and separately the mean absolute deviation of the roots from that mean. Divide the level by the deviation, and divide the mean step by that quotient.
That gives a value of 0.011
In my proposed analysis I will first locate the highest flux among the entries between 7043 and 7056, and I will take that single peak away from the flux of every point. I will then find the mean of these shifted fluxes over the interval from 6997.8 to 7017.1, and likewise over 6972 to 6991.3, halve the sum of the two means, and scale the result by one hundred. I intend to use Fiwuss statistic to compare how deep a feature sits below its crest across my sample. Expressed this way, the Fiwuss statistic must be -3950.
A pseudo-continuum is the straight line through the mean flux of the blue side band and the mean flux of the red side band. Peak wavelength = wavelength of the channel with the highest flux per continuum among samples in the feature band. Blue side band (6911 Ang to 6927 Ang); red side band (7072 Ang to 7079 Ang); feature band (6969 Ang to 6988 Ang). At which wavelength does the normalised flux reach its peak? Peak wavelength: 6983.30 Ang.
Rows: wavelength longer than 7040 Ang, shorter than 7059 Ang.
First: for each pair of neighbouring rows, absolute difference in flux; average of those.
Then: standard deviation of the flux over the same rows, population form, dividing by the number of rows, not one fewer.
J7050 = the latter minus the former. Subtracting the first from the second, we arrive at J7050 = -2.8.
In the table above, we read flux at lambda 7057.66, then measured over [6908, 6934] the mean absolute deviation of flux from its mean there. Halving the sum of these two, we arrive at 105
